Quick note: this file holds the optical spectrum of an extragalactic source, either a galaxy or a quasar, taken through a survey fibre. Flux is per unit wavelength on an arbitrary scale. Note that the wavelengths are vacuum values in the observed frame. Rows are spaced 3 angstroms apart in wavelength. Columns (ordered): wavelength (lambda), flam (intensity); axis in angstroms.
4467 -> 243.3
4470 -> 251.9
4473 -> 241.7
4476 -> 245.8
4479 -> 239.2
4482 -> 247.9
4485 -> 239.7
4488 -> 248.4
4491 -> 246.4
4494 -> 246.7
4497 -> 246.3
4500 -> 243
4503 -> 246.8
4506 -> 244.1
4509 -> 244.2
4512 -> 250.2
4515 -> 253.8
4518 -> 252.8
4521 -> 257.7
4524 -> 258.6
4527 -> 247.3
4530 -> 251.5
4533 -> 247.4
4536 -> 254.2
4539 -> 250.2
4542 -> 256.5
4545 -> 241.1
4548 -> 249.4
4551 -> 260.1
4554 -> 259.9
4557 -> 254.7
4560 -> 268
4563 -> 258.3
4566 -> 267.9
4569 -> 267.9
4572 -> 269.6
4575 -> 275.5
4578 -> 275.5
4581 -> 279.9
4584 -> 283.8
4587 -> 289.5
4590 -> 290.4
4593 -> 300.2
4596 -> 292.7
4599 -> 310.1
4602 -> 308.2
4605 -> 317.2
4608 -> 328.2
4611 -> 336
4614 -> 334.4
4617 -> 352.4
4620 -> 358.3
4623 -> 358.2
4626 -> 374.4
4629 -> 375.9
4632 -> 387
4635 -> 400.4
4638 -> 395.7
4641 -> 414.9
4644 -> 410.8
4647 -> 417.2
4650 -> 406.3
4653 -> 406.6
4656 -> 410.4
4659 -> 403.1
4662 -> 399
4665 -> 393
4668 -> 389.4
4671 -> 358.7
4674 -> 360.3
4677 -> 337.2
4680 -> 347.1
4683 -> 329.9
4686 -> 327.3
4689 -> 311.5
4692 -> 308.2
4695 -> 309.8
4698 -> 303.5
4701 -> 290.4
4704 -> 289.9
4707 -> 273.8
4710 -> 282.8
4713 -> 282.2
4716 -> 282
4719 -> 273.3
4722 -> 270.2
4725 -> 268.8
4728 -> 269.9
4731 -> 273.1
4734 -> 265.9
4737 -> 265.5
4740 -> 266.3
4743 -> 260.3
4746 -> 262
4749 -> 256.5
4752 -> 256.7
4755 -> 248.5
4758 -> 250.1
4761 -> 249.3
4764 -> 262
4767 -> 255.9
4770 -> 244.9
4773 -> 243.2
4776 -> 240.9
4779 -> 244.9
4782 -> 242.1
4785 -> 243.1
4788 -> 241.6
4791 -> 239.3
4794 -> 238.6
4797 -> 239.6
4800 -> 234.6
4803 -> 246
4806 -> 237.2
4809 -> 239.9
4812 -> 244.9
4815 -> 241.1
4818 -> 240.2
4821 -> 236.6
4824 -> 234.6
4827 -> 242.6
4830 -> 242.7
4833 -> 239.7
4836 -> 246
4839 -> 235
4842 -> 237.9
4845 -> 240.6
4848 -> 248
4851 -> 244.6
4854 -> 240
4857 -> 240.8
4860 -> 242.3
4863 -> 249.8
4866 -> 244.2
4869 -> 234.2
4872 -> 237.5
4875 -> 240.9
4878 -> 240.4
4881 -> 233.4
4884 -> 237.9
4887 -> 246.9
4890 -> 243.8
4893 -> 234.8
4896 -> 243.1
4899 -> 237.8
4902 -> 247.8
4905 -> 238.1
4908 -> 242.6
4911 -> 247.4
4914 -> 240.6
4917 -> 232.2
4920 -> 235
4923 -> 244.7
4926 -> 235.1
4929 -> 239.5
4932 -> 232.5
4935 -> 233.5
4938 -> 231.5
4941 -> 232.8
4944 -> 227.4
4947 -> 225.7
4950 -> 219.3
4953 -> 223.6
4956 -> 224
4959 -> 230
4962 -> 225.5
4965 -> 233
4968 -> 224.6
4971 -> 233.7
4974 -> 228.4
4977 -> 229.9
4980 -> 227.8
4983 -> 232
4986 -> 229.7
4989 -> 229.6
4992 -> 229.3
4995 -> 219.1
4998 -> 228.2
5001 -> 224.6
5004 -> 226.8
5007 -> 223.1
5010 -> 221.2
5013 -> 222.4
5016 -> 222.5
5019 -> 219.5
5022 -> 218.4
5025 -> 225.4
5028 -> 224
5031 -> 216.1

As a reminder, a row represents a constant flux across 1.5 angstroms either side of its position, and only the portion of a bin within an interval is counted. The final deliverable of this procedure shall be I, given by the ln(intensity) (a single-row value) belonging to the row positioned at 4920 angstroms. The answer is 5.46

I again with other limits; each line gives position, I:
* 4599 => 5.74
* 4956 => 5.41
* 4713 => 5.64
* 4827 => 5.49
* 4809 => 5.48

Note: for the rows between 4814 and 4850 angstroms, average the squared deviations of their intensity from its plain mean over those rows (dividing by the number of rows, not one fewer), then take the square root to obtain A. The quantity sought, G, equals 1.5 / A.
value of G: 0.4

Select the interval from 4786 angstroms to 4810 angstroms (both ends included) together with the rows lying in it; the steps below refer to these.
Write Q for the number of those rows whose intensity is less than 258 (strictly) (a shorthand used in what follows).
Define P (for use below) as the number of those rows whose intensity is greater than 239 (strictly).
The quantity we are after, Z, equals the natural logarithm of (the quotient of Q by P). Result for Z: 0.5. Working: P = 5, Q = 8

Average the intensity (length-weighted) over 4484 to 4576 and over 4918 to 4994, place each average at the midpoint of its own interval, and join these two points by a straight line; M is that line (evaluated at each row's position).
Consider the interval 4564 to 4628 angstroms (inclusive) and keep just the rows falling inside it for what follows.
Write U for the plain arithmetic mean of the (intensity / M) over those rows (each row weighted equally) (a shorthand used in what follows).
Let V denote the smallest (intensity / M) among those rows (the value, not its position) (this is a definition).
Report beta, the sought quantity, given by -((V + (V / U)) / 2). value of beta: -0.96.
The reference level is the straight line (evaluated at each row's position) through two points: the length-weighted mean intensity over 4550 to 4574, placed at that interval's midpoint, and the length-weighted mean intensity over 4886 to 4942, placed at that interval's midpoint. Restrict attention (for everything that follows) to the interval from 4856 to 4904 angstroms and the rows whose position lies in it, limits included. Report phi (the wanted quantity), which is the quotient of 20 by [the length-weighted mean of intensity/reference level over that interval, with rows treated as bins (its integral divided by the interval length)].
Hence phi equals 20.03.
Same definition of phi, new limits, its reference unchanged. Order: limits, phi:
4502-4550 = 21.25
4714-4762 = 19.04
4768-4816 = 20.49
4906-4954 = 20.32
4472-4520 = 21.79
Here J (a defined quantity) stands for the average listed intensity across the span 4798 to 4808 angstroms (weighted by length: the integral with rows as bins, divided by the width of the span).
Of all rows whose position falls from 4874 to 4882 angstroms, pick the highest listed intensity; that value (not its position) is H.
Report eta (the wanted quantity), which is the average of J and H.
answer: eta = 240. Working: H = 240.9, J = 239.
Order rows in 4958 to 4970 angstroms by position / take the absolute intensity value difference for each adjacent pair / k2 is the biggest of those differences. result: 8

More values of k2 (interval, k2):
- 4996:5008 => 4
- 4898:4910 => 10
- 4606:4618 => 18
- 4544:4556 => 11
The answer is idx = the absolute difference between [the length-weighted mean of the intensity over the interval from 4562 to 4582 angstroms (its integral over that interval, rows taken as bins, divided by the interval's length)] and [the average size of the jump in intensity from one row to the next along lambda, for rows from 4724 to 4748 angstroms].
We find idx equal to 268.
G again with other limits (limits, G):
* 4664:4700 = 0.1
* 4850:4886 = 0.3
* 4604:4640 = 0.1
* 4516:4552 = 0.3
